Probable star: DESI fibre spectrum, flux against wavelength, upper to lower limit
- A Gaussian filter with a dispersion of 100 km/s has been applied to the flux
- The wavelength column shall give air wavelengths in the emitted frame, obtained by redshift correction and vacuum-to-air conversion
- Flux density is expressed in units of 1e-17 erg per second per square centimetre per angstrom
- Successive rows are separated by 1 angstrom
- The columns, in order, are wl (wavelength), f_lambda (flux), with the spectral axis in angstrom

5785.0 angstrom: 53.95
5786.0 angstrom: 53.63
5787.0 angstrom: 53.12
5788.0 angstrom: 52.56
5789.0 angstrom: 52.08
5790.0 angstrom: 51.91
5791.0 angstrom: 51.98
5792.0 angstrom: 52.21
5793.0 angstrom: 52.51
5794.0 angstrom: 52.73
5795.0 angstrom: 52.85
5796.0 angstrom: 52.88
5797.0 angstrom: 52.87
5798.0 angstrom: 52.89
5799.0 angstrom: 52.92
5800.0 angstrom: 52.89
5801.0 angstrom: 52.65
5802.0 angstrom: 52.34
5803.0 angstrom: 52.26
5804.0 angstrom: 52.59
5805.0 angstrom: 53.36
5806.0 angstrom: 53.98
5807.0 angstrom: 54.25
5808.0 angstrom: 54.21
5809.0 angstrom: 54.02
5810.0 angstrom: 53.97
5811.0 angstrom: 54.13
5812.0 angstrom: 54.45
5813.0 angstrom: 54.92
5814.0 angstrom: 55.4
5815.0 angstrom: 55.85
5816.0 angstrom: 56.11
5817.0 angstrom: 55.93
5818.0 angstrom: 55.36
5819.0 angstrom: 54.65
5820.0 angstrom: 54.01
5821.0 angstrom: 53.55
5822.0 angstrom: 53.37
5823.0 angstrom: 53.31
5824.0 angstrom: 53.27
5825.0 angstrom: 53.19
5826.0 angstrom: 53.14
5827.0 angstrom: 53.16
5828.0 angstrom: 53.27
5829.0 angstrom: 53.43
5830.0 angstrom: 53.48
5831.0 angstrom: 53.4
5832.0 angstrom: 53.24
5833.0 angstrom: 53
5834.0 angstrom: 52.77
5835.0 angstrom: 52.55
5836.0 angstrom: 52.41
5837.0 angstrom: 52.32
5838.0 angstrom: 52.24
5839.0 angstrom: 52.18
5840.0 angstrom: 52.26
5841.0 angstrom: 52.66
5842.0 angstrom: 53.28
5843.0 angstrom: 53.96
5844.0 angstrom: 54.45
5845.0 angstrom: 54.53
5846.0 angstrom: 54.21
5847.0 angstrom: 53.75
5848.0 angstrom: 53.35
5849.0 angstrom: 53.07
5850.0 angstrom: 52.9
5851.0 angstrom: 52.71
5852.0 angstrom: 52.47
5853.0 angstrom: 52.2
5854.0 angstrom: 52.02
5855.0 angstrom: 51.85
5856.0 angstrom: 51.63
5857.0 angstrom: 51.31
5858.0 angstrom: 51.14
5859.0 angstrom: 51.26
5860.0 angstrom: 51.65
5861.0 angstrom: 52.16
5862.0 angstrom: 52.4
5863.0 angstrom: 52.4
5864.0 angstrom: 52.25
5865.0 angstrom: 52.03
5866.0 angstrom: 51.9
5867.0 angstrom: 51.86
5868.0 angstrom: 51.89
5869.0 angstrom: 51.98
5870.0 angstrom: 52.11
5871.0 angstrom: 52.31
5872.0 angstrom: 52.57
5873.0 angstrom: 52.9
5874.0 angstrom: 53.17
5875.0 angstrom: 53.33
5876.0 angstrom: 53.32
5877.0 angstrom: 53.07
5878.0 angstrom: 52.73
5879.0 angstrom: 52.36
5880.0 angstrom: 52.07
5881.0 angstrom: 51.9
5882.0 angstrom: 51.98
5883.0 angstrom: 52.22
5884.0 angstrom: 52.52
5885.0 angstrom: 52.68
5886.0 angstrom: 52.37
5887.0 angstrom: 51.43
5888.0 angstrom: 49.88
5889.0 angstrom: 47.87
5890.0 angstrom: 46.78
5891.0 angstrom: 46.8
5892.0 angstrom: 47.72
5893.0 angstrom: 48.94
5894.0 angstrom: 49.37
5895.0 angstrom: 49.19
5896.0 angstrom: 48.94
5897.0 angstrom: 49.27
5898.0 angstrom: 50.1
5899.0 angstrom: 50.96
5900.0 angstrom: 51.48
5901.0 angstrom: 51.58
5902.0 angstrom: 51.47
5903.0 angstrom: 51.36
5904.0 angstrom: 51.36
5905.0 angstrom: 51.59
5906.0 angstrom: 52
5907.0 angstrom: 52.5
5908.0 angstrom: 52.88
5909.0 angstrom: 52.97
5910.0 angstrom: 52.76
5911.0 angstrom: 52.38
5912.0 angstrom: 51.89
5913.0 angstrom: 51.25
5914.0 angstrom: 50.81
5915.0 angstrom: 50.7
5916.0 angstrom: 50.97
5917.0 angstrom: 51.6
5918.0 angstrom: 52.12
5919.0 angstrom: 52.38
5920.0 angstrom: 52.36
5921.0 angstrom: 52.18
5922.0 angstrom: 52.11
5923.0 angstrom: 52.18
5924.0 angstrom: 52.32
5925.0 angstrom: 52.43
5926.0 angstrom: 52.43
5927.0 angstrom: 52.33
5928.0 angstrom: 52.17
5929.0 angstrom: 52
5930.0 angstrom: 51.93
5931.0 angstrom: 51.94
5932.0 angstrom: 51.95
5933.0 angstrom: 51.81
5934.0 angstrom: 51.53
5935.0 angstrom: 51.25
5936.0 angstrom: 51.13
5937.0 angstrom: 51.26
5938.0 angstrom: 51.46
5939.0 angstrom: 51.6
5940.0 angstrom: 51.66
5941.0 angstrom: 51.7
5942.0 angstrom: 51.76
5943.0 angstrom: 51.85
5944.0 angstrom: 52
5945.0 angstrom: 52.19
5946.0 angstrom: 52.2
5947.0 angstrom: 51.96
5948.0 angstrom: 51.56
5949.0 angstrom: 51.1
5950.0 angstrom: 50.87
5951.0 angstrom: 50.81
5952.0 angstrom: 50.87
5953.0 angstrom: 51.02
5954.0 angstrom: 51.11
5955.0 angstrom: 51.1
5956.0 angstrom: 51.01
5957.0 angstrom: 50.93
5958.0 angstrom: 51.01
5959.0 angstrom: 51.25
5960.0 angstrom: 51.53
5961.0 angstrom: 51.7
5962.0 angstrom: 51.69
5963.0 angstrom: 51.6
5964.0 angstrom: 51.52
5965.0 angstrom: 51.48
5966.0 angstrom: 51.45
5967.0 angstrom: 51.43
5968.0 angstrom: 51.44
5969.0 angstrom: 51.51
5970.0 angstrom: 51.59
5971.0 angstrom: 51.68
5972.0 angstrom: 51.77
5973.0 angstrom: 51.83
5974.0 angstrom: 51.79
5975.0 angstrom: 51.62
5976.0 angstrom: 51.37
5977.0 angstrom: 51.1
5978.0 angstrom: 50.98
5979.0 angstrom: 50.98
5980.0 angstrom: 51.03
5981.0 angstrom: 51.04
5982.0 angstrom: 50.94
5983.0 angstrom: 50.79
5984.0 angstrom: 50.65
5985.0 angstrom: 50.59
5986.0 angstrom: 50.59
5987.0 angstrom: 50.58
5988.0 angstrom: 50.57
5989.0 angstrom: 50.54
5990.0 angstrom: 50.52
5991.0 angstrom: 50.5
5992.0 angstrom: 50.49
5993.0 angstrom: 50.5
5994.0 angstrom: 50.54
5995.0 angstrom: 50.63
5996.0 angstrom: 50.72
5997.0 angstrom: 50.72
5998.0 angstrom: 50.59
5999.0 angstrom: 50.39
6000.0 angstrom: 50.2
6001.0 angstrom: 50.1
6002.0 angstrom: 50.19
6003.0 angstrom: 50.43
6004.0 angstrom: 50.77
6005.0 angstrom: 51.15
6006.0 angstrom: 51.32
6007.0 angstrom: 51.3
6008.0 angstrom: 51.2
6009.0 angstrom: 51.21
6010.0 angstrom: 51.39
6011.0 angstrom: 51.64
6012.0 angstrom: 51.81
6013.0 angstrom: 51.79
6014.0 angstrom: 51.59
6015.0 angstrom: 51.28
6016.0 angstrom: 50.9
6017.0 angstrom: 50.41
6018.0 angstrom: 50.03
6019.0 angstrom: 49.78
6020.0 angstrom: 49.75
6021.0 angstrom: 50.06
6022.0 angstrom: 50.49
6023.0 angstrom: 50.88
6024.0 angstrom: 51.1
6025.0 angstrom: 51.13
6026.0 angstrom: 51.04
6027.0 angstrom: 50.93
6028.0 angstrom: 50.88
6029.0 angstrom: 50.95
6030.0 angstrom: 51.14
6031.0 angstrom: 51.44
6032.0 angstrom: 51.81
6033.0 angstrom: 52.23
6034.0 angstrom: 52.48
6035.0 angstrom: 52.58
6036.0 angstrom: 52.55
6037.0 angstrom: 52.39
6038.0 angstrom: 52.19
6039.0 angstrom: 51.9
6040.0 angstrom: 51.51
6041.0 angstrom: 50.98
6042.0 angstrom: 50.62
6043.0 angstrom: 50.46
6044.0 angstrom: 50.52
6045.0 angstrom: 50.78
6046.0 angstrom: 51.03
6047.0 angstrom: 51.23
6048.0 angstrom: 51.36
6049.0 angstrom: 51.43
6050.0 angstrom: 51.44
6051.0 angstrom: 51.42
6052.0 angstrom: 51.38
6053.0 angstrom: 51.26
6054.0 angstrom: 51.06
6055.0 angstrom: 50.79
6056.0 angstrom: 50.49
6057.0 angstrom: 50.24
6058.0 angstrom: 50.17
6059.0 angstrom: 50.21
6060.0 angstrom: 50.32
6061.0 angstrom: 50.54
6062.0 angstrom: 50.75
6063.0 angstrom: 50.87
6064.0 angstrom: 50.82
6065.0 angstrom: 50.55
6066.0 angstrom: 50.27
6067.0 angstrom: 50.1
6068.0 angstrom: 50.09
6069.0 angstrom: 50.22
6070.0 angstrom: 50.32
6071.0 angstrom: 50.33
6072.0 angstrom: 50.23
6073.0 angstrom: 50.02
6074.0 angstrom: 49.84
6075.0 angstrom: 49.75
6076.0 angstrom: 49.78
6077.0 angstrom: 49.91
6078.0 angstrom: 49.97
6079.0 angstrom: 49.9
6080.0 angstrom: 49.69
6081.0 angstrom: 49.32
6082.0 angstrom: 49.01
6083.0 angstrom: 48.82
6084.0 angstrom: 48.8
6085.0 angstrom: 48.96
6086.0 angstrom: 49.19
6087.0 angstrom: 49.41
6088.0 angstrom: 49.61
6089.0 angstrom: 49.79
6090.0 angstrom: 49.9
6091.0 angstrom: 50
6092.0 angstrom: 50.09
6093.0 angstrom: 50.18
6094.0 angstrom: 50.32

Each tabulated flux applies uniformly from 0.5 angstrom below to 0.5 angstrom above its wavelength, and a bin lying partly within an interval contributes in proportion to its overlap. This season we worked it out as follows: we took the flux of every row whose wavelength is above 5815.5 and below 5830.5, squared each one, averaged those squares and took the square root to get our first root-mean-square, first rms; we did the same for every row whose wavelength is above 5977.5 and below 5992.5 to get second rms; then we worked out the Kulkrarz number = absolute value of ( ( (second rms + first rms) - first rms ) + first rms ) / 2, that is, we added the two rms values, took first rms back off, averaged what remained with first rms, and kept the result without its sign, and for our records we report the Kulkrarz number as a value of 52.3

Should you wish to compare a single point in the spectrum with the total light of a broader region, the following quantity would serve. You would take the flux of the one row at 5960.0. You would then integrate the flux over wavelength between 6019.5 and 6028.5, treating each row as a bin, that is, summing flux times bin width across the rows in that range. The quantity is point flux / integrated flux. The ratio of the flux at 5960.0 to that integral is 0.113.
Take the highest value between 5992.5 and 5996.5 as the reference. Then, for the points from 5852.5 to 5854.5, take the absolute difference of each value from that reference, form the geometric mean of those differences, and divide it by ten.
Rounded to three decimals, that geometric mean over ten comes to 0.139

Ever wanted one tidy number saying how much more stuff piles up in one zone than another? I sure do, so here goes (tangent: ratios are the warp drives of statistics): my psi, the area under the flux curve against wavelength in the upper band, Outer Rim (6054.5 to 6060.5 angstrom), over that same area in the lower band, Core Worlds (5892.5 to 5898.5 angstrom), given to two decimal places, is 1.02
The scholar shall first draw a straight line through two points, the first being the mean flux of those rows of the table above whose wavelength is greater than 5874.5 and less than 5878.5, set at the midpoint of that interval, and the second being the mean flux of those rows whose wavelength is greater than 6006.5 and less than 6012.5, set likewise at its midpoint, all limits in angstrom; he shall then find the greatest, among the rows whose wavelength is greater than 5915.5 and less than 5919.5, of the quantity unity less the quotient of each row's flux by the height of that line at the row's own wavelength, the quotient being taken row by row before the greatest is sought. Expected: 0.0312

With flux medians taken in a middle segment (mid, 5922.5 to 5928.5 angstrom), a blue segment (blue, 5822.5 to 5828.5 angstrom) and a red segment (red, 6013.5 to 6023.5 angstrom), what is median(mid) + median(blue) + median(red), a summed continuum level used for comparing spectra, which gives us 156.0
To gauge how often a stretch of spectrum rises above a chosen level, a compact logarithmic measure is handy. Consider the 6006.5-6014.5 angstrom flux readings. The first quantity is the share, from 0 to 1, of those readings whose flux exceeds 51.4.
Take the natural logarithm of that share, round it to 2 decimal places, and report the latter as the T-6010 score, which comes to -0.69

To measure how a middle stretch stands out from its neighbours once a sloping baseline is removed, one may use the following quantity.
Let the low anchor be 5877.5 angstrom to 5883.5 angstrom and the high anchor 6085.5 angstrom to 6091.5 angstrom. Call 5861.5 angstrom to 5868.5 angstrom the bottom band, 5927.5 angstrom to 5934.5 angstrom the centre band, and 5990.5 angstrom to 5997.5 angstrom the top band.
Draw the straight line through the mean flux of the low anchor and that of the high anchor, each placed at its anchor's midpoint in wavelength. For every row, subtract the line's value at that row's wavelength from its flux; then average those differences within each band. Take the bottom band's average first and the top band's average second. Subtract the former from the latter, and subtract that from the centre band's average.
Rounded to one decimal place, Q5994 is 0.2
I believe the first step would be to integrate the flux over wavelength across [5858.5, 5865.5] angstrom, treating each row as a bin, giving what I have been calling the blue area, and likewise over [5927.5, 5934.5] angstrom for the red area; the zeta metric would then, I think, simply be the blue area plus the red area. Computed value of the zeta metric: 727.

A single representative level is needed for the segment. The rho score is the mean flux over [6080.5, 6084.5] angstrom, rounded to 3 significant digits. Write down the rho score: 49.0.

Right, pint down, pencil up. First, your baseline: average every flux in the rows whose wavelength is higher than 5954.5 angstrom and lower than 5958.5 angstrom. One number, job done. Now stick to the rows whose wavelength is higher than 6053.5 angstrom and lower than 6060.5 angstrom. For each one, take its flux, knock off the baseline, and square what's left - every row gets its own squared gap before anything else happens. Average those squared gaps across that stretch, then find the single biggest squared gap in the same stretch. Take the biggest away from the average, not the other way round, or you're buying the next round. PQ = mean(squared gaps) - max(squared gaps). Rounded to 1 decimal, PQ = -0.3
